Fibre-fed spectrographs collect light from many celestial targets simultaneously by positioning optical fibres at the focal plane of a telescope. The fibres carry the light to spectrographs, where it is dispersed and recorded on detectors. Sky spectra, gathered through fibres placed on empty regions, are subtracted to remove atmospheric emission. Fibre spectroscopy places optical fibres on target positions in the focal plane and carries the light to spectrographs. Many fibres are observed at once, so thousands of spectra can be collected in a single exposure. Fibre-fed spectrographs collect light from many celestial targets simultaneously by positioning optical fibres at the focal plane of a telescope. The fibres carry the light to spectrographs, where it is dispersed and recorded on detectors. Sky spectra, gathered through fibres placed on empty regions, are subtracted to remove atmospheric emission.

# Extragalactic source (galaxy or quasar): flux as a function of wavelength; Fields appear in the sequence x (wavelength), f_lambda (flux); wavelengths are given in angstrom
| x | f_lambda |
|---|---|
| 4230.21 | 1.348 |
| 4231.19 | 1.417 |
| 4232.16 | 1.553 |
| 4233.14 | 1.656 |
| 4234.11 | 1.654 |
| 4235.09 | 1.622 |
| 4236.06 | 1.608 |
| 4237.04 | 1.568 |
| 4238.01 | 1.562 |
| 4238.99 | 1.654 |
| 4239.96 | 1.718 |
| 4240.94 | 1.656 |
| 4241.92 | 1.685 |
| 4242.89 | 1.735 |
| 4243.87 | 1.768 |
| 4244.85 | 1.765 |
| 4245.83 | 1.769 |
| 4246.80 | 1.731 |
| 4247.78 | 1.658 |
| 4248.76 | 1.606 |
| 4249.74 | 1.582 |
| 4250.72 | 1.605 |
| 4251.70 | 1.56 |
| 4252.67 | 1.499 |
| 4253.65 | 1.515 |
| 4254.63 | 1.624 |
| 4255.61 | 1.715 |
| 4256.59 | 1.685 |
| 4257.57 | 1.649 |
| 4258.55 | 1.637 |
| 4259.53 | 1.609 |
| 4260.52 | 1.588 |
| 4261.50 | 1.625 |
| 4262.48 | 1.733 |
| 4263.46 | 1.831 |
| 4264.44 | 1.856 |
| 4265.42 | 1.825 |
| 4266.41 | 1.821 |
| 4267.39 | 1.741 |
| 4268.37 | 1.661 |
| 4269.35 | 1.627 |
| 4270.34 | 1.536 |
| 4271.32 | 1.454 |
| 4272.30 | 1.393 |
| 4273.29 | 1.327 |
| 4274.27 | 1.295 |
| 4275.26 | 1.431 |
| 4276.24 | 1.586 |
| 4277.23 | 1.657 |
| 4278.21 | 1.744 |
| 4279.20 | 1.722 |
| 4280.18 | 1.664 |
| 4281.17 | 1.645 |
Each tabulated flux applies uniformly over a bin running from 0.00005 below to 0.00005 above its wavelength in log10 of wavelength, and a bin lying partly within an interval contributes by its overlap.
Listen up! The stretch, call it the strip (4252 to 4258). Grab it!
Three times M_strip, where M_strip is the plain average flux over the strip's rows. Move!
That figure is 4.84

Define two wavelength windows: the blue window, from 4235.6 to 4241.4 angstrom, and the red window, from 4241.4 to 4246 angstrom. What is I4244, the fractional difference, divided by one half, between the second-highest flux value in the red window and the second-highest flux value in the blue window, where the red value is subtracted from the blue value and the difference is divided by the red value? -0.13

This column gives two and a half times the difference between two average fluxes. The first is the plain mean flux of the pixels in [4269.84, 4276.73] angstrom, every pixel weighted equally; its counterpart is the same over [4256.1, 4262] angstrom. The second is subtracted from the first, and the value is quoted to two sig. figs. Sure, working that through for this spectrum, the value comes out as -0.50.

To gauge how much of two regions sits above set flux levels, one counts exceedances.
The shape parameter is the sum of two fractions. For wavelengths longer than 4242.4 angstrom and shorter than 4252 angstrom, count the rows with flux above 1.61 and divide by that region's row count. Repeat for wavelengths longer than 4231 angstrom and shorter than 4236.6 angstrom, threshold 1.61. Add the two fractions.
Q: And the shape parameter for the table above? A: 1.1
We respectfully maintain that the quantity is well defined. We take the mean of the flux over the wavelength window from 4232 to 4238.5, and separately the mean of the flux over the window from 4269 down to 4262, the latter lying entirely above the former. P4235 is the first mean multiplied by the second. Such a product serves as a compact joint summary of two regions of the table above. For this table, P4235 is 2.86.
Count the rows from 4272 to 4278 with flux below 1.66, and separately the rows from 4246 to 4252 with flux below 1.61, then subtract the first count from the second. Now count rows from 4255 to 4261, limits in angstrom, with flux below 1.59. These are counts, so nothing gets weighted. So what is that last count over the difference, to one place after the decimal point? -0.5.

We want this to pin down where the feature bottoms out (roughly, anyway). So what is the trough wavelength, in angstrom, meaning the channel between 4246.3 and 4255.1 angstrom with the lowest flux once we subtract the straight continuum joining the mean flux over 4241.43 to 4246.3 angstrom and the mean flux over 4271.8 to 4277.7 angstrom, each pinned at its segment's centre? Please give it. 4252.67 angstrom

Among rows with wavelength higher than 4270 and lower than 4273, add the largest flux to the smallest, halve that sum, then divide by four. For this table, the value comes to 0.366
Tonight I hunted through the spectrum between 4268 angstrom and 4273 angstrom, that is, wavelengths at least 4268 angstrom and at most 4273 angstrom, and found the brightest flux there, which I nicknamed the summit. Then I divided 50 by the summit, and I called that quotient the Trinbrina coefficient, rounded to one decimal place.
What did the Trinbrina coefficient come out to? 30.1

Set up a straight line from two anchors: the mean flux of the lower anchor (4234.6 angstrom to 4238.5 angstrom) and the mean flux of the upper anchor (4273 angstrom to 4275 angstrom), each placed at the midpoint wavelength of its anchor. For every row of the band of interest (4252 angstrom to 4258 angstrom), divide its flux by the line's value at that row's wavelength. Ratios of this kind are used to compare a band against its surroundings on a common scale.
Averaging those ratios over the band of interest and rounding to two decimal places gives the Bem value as 1.11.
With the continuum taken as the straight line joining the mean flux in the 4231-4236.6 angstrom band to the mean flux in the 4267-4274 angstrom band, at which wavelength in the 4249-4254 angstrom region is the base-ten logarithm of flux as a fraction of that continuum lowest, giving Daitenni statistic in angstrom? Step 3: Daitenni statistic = 4252.67 angstrom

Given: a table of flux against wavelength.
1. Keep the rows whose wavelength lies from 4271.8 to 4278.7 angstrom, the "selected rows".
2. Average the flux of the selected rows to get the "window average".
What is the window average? 1.49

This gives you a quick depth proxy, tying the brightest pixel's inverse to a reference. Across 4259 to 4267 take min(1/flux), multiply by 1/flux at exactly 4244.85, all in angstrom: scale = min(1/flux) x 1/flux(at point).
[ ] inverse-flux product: 0.31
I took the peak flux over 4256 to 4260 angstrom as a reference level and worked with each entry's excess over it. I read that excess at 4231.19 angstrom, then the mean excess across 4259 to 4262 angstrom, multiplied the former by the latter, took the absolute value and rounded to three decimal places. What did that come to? 0.021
